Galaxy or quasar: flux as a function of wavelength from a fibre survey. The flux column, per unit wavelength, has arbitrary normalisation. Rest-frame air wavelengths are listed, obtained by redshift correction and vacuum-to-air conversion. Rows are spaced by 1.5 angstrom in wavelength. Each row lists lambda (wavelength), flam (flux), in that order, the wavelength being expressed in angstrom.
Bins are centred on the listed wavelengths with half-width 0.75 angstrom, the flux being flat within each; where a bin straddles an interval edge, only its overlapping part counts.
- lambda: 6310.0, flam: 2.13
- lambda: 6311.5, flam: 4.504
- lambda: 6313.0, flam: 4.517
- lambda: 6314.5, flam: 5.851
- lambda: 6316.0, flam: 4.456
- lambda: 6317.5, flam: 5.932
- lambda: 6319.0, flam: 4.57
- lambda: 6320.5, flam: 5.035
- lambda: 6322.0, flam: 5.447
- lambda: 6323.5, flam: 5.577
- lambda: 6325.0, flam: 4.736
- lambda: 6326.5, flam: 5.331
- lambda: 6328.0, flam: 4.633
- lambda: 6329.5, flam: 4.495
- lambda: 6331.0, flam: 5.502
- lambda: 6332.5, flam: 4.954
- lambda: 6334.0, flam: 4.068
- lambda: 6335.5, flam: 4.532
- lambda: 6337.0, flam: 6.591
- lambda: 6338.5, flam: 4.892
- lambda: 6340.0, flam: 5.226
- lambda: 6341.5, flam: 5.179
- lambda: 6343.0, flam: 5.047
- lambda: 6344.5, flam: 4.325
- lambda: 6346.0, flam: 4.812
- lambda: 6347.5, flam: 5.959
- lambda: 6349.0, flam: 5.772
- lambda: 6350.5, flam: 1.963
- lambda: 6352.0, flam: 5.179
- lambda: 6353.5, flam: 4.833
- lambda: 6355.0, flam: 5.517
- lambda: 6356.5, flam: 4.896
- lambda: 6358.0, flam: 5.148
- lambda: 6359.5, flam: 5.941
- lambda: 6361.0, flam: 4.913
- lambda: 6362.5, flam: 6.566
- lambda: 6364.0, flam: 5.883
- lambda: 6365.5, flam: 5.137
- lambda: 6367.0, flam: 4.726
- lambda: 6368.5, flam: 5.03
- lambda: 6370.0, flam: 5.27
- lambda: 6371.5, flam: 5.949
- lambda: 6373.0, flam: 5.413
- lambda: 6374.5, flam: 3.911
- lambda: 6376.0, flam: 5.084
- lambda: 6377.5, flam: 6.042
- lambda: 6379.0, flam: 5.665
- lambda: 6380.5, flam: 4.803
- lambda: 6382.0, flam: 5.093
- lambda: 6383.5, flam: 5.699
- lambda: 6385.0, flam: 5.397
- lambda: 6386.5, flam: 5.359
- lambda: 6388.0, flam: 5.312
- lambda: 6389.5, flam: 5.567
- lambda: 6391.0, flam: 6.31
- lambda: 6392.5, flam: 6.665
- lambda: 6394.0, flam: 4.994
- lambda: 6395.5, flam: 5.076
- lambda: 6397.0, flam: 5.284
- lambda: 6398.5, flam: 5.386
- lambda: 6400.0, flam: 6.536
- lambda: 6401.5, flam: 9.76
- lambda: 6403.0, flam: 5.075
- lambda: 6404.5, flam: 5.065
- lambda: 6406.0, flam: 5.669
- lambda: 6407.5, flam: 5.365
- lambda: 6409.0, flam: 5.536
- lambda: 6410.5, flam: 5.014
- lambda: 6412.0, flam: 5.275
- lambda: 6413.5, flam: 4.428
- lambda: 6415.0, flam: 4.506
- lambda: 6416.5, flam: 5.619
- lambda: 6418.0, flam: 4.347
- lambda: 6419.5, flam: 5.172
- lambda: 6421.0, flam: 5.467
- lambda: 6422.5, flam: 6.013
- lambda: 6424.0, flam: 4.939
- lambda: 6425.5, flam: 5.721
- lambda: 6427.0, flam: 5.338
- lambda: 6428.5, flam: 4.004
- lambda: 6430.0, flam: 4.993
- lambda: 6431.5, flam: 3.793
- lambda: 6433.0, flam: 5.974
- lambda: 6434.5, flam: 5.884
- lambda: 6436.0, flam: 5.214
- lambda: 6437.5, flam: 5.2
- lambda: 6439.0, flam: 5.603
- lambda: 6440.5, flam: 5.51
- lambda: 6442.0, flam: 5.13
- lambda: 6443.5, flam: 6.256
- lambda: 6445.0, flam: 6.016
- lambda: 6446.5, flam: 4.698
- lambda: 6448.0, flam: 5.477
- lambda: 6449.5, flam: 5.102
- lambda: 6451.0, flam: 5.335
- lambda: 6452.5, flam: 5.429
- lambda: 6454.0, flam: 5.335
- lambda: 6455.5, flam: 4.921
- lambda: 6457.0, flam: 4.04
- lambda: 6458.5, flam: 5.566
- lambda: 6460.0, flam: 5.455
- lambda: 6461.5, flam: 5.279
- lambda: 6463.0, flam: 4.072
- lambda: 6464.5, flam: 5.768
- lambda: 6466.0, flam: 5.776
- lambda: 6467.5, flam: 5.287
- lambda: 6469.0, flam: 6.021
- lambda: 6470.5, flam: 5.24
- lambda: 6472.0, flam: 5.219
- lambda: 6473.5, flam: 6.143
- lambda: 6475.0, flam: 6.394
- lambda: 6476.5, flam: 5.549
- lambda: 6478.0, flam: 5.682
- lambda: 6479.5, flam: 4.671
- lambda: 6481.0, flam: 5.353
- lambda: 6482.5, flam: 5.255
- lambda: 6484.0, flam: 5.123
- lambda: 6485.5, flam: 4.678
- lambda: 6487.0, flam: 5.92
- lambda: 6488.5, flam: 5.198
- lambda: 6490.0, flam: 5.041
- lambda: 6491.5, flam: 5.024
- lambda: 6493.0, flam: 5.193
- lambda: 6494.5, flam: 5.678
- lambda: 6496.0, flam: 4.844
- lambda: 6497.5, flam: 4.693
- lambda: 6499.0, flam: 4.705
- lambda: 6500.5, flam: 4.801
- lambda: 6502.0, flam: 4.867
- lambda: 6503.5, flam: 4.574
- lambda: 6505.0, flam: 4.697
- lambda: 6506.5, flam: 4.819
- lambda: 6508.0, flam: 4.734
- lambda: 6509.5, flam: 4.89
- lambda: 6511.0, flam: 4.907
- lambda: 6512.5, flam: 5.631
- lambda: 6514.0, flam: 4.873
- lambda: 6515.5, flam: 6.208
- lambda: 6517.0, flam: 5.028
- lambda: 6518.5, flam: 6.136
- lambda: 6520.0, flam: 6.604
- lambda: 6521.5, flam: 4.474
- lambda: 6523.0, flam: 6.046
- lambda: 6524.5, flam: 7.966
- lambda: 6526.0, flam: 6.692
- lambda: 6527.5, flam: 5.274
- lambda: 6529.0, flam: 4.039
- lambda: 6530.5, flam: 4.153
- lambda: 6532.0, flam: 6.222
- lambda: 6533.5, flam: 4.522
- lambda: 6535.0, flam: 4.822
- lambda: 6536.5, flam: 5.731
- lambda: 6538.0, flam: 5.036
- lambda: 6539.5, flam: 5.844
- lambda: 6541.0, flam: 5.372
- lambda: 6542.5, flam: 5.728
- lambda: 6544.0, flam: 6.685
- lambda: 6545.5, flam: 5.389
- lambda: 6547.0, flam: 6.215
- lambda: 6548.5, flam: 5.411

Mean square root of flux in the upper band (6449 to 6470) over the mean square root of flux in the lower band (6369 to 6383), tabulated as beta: 1.00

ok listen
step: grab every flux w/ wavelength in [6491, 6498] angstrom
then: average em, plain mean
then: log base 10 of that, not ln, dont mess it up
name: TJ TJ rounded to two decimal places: 0.71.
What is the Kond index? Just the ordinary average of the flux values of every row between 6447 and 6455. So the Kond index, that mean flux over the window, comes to 5.3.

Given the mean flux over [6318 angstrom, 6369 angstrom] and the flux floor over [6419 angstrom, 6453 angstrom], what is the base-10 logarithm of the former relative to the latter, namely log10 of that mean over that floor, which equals 0.126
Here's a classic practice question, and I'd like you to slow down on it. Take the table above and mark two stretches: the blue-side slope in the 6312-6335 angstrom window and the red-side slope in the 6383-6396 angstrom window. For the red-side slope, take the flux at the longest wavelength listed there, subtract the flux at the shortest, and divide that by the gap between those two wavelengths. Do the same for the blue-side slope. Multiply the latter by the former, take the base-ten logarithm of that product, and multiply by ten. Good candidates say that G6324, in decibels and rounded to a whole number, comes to -30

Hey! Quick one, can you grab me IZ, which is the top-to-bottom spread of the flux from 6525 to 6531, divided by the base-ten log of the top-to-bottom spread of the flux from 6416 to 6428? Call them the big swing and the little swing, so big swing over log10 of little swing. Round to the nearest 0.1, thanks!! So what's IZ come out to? 12.0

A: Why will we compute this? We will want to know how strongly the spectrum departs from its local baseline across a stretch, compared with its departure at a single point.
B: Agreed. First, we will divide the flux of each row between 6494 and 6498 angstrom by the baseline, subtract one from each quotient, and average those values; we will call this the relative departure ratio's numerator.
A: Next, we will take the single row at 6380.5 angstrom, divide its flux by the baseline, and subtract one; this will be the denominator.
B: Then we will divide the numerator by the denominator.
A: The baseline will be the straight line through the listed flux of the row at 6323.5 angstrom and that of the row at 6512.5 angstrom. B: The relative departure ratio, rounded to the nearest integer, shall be 1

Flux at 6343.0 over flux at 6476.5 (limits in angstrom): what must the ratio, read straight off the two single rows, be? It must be 0.91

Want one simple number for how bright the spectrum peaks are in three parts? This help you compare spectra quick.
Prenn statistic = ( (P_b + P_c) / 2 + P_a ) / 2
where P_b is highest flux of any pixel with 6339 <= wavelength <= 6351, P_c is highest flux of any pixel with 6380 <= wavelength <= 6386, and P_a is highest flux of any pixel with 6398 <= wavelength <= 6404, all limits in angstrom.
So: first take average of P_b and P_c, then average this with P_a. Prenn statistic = 7.79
